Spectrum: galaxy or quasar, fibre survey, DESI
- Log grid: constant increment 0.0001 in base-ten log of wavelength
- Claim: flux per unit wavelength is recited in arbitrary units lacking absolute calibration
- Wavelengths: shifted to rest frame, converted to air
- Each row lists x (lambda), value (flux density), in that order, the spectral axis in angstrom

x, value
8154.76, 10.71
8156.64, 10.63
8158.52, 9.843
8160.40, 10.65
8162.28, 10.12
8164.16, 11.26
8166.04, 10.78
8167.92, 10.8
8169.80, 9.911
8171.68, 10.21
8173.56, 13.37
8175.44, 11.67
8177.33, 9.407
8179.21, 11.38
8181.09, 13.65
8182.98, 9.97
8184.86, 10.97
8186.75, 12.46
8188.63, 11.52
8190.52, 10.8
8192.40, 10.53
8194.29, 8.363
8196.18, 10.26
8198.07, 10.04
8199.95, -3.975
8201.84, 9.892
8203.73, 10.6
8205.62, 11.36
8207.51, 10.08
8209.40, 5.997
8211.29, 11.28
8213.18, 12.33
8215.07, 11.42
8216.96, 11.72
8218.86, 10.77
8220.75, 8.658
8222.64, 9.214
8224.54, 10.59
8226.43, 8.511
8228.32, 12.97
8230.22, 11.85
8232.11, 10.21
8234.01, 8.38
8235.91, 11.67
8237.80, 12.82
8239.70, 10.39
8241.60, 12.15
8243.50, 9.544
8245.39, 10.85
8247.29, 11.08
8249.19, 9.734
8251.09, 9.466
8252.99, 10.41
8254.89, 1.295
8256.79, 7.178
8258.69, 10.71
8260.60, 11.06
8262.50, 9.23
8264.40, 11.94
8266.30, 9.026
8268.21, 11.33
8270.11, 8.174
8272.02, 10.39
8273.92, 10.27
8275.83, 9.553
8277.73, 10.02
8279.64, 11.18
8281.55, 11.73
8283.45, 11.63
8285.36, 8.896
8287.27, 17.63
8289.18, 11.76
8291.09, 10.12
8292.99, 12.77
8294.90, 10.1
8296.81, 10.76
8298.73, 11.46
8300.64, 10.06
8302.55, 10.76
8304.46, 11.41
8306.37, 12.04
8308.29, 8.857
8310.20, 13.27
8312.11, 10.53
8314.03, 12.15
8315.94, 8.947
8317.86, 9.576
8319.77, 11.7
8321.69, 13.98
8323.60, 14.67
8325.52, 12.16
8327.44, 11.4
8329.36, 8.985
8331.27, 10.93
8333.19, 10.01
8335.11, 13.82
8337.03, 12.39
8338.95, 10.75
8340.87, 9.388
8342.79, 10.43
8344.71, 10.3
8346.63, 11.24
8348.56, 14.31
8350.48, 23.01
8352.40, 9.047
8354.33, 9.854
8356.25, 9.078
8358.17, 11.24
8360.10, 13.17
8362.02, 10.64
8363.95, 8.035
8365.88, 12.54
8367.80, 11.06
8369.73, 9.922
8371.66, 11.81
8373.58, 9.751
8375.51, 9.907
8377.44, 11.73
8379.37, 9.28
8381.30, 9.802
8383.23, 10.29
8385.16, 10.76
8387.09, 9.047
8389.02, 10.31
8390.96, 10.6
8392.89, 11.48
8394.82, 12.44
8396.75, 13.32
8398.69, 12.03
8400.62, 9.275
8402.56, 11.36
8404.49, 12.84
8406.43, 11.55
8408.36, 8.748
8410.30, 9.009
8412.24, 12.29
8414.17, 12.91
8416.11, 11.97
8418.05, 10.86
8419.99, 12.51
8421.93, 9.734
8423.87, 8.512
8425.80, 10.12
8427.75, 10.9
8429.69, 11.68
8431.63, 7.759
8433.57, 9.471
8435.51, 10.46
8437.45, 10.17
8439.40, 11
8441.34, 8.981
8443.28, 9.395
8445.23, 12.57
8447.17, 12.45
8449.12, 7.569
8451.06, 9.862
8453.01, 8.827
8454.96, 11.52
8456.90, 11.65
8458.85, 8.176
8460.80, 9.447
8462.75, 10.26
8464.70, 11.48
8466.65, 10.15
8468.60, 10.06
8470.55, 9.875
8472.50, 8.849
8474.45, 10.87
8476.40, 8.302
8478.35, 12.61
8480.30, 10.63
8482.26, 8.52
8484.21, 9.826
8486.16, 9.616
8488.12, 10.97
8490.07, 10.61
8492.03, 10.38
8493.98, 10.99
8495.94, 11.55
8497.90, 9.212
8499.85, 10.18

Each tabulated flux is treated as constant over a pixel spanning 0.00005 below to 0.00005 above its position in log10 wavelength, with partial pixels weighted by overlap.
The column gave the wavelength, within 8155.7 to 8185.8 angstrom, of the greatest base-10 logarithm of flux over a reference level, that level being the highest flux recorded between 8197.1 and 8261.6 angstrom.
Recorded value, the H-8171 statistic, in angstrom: 8181.09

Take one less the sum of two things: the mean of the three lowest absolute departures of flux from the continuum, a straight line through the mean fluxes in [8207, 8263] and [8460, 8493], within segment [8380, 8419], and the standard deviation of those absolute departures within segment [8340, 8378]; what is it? -2.0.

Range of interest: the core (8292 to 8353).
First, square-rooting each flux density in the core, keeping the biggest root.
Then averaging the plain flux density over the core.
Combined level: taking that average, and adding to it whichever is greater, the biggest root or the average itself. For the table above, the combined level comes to 23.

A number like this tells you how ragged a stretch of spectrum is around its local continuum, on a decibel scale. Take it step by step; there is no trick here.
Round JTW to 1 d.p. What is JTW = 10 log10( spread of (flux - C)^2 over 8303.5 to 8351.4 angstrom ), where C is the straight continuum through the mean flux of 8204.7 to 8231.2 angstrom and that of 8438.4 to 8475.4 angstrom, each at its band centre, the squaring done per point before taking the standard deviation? 15.0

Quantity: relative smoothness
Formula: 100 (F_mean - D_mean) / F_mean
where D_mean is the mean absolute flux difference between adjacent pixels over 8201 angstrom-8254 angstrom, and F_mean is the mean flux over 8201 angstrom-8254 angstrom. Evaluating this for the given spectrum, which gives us 83.8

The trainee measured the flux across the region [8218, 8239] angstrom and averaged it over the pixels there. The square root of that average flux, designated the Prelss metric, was 3.242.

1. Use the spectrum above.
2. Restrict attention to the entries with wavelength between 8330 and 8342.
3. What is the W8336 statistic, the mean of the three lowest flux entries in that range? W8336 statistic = 10.0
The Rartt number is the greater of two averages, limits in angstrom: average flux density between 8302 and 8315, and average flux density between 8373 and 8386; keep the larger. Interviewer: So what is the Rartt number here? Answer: 11.3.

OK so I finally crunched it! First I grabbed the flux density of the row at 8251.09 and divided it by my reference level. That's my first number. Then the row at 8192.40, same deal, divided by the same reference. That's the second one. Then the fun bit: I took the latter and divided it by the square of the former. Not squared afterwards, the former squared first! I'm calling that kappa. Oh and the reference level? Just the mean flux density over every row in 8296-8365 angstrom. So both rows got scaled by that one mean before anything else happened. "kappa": 1.34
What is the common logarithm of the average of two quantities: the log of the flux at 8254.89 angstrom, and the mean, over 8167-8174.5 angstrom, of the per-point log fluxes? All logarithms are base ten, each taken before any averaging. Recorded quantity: -0.24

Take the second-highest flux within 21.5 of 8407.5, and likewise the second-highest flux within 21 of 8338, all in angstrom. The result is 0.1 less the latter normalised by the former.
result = -1.04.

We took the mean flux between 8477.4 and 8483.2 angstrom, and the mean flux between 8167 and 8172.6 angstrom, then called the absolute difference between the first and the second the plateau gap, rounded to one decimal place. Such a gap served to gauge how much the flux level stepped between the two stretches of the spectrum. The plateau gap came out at 0.3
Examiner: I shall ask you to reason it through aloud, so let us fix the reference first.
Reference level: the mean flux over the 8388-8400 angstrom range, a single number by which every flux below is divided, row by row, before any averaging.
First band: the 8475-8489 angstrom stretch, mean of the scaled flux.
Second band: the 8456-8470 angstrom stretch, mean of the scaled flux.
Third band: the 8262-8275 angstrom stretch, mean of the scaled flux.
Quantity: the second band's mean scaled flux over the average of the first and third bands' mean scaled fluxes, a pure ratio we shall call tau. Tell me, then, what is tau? 1.01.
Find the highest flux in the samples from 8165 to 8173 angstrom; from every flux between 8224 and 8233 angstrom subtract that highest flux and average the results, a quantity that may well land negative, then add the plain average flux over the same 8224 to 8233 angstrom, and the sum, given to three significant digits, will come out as 10.9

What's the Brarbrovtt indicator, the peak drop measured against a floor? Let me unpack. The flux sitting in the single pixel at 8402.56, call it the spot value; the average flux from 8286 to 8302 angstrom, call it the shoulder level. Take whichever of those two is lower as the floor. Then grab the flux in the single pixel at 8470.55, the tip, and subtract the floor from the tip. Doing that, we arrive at -1.5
